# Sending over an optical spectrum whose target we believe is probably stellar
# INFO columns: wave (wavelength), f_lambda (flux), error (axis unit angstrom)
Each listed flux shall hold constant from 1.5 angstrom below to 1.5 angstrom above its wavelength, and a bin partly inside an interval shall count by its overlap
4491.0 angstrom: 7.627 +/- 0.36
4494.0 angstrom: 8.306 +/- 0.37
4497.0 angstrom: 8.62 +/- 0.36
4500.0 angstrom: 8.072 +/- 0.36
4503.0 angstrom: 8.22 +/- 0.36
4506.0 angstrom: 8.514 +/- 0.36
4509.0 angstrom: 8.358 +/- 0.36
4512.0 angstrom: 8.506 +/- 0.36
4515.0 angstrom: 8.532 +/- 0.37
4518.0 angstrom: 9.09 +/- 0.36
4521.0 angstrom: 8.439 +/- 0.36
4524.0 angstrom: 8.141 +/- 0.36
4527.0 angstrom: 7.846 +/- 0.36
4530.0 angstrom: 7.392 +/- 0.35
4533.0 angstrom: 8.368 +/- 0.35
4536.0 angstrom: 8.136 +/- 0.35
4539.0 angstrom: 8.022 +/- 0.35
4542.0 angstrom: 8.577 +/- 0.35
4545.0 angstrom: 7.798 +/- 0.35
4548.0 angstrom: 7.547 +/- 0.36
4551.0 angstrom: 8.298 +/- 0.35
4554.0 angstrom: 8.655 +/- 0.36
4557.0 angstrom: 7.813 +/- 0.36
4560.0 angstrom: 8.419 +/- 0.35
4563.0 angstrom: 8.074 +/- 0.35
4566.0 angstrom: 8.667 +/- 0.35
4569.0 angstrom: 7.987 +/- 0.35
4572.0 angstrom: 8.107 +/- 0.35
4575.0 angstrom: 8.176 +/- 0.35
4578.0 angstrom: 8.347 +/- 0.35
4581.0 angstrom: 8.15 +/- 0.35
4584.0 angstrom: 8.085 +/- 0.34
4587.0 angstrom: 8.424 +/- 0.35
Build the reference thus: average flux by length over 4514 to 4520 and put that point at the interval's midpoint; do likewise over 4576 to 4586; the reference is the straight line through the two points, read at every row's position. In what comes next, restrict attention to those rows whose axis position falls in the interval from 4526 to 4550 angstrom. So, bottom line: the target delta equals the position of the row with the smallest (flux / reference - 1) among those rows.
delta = 4530.0 angstrom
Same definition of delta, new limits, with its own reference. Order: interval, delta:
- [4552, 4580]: 4557.0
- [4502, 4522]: 4503.0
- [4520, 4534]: 4530.0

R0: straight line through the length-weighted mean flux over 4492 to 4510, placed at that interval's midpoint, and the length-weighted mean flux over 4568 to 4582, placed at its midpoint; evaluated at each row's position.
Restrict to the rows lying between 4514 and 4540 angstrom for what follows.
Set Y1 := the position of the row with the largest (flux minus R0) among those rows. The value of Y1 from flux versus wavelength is 4518.0 angstrom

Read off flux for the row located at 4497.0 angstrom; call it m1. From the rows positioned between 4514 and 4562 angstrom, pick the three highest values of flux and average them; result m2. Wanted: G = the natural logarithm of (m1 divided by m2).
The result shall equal -0.018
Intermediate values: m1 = 8.62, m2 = 8.77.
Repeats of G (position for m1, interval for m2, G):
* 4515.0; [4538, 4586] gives -0.012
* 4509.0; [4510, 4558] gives -0.049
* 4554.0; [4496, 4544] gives -0.012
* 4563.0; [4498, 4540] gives -0.076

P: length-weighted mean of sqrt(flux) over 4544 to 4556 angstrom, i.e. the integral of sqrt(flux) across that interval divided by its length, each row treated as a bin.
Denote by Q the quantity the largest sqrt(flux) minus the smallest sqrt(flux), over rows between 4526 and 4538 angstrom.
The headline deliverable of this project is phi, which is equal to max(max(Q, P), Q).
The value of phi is 2.84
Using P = 2.84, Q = 0.17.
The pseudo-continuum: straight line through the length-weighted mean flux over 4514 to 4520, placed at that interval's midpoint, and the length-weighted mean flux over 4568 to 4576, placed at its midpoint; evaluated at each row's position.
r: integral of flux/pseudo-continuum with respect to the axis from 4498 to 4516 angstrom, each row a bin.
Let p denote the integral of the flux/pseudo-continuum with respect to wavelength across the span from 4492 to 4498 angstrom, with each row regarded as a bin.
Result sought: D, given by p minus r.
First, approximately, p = 6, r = 17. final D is -11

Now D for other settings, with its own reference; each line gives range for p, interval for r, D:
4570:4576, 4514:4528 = -7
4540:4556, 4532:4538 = 10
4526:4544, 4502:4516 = 4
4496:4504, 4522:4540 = -9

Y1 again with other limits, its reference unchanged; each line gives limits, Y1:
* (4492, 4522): 4518.0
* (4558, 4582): 4566.0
